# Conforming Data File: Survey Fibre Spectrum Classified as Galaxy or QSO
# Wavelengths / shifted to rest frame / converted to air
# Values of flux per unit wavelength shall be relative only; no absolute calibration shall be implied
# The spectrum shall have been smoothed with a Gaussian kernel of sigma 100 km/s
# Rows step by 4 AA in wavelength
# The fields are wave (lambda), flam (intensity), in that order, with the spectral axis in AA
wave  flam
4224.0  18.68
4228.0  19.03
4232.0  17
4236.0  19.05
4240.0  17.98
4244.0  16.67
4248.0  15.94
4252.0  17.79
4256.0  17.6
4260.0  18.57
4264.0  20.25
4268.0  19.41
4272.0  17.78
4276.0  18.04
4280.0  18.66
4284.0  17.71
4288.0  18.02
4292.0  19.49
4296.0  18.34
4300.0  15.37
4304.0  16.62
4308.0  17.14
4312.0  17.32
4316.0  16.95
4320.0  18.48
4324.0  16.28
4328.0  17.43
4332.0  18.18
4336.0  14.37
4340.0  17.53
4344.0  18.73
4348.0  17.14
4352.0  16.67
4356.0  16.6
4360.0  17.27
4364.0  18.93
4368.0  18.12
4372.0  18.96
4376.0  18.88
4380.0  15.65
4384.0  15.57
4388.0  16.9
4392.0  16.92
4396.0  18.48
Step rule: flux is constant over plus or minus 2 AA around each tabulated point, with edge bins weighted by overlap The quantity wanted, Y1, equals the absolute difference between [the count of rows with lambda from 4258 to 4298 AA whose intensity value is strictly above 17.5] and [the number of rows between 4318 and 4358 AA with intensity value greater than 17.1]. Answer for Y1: 4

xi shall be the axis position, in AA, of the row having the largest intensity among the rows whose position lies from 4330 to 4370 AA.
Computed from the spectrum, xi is 4364.0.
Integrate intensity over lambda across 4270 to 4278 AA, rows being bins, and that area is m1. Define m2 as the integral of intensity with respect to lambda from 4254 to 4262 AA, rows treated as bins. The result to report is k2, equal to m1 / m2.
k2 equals 0.99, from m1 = 143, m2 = 145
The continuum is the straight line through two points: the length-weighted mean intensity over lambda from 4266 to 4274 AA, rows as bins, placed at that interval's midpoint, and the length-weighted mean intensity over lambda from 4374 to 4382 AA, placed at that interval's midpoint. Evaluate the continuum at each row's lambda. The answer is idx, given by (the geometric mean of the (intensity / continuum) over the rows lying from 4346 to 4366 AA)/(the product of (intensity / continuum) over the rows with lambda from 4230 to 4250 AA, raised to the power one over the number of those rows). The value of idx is 1.08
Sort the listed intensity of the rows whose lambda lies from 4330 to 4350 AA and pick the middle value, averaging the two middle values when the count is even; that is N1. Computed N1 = 17.5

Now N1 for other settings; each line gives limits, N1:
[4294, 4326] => 17.0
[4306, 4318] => 17.1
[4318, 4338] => 17.4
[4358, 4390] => 17.7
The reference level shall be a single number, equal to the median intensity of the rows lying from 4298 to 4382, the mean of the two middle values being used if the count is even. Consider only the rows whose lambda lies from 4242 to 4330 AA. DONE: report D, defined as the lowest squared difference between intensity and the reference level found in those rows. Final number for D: 0.00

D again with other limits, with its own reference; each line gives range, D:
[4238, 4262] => 0.11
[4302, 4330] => 0.00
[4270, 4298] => 0.19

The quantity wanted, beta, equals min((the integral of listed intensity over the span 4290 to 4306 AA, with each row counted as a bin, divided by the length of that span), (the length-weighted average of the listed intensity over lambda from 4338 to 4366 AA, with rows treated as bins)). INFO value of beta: 17.5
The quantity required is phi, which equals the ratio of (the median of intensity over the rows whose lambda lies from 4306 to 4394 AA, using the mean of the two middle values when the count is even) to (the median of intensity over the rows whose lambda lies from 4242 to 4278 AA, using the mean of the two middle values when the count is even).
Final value 0.97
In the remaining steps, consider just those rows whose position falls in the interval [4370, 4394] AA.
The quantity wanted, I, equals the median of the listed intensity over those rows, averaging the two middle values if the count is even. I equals 16.9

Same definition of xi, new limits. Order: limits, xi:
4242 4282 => 4264.0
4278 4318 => 4292.0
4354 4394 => 4372.0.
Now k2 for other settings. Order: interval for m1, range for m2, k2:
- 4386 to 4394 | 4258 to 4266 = 0.87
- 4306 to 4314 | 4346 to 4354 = 1.02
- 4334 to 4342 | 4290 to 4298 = 0.84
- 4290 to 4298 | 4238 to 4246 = 1.09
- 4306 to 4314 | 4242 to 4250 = 1.06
